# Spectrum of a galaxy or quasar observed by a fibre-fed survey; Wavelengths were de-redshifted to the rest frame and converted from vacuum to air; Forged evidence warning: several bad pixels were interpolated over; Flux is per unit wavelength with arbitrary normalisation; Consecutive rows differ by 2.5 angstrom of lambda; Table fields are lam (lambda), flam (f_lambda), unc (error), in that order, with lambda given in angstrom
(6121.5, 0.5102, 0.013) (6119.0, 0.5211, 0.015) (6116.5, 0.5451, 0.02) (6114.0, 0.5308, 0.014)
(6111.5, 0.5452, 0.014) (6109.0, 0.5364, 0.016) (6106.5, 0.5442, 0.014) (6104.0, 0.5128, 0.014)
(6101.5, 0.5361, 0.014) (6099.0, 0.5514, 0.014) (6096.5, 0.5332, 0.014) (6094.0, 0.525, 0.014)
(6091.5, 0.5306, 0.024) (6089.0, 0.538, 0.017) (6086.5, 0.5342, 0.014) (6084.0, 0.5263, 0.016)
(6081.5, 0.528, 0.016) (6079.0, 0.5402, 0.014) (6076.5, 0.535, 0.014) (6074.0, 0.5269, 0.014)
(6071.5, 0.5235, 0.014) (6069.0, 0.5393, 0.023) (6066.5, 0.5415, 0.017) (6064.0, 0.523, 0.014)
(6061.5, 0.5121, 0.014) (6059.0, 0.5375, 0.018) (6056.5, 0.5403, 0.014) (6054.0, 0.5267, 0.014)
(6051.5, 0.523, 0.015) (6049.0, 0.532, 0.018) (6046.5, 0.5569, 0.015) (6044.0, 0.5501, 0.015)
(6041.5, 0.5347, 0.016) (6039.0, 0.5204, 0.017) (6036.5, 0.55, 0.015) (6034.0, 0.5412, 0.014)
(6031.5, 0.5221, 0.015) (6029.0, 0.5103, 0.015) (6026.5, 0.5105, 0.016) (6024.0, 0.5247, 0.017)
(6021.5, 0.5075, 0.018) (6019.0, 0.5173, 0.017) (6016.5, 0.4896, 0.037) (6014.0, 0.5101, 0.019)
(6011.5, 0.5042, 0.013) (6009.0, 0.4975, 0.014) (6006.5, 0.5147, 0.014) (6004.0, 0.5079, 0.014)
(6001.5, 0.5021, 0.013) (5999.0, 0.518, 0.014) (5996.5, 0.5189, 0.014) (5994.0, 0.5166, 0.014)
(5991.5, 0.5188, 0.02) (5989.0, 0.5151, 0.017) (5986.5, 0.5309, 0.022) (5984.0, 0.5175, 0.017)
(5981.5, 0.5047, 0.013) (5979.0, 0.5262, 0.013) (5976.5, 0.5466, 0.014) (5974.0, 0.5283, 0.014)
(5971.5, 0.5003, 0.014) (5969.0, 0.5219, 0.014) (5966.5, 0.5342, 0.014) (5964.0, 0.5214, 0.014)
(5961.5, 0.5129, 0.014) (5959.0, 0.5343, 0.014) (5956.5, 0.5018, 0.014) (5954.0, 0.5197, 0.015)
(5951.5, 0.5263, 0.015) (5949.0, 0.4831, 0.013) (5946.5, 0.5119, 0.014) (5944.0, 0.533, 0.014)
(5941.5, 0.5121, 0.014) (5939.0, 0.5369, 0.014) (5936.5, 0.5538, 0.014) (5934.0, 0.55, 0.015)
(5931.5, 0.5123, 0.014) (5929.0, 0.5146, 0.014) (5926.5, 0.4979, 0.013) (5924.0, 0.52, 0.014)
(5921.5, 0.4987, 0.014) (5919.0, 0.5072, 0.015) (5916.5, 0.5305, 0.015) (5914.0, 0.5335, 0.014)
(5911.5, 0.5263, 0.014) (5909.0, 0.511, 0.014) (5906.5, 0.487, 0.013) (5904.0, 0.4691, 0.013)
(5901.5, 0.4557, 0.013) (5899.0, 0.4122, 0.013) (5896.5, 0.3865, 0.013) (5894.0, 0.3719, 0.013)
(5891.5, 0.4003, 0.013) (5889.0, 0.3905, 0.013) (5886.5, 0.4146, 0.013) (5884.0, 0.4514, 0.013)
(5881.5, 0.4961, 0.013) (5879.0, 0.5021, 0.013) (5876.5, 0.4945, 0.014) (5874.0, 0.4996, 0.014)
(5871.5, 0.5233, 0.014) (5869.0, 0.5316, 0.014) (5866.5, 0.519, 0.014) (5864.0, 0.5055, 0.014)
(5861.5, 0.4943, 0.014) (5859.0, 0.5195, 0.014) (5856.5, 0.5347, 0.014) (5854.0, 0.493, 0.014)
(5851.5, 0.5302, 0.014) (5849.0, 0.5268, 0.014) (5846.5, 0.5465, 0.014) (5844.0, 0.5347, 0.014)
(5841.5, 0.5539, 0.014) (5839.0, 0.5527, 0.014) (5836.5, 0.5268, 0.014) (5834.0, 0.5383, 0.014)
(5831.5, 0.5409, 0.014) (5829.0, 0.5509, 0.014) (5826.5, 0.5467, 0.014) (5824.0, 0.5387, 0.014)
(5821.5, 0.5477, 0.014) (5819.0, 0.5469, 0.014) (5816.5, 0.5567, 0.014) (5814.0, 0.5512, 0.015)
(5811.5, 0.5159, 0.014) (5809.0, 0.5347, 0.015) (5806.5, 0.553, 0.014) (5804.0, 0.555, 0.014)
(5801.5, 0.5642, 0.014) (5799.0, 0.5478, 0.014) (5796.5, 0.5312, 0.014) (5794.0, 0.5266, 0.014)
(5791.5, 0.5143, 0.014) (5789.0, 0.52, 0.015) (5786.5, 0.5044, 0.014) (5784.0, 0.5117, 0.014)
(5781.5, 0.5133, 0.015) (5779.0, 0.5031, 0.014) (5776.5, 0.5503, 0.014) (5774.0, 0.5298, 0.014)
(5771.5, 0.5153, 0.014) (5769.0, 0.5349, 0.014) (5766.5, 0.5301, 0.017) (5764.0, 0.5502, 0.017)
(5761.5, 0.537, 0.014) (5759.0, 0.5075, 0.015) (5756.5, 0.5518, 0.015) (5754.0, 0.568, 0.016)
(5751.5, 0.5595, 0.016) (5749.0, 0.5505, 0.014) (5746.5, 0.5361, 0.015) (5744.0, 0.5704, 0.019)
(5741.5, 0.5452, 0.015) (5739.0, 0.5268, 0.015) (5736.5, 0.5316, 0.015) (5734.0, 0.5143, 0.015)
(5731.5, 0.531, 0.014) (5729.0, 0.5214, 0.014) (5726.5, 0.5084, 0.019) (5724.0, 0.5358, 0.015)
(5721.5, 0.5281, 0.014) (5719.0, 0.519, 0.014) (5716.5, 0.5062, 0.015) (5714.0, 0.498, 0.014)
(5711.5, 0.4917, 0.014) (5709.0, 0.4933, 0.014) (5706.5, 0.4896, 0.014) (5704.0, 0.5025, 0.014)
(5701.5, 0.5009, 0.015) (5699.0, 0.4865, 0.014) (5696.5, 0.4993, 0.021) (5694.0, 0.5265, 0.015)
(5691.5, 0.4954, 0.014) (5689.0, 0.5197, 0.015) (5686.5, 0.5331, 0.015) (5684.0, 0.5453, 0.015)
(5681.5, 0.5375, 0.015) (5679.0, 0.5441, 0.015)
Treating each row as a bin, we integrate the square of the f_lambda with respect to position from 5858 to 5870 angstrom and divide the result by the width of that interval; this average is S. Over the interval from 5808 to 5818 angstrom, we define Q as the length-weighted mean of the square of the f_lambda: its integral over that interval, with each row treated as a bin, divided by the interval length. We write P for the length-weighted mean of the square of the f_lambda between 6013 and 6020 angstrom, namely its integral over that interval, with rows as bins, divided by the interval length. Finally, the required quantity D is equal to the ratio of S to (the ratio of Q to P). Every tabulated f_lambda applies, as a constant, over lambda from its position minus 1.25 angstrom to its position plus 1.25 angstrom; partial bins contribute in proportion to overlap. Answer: 0.231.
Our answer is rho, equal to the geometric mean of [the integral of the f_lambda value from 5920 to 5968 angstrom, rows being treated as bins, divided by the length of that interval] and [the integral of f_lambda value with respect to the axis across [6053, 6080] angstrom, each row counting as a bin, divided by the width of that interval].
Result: 0.526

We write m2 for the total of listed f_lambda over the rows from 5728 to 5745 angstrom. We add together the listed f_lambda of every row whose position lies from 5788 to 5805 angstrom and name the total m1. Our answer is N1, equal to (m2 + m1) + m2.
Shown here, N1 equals 11.2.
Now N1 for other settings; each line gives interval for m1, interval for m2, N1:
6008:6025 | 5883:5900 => 9.2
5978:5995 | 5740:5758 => 11.4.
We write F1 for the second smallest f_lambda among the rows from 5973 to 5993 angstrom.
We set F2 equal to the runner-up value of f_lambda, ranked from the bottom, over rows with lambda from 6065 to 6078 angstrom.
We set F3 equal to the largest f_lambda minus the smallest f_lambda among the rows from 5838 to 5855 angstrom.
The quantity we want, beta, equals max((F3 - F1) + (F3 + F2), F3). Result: 0.13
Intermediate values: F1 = 0.5151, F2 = 0.5269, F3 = 0.06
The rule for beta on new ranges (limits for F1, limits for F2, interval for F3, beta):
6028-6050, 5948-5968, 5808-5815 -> 0.05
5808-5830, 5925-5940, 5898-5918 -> 0.22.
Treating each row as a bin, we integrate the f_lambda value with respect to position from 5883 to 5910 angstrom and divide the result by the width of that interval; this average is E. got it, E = 0.431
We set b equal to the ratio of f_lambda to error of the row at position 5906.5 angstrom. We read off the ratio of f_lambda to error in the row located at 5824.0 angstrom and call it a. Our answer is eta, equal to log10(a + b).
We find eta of 1.880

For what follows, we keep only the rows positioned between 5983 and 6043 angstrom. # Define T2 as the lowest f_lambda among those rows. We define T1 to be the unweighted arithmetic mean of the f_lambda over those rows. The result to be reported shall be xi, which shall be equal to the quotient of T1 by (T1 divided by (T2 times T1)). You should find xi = 0.253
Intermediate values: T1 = 0.517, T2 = 0.4896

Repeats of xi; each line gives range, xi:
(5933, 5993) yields 0.252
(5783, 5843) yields 0.272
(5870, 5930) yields 0.177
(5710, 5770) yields 0.261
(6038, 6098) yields 0.273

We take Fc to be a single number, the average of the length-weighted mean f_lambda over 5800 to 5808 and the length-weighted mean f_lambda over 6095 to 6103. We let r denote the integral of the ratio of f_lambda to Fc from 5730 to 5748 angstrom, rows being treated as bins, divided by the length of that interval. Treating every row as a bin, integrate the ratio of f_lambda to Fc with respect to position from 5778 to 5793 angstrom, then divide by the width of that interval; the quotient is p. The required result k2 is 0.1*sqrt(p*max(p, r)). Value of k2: 0.096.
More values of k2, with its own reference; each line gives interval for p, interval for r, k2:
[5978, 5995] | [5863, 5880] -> 0.095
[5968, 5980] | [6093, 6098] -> 0.096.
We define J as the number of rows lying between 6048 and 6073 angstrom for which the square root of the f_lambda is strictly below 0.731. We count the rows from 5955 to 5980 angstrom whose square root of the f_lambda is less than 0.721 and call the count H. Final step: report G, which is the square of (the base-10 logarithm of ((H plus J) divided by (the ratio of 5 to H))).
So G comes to 0.5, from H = 3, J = 6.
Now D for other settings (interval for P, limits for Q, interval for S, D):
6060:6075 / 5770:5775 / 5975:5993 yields 0.279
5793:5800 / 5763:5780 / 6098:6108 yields 0.292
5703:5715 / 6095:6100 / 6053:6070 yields 0.236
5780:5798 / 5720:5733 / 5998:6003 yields 0.253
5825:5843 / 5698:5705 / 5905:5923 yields 0.316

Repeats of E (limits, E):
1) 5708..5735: 0.514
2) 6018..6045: 0.526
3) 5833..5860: 0.533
